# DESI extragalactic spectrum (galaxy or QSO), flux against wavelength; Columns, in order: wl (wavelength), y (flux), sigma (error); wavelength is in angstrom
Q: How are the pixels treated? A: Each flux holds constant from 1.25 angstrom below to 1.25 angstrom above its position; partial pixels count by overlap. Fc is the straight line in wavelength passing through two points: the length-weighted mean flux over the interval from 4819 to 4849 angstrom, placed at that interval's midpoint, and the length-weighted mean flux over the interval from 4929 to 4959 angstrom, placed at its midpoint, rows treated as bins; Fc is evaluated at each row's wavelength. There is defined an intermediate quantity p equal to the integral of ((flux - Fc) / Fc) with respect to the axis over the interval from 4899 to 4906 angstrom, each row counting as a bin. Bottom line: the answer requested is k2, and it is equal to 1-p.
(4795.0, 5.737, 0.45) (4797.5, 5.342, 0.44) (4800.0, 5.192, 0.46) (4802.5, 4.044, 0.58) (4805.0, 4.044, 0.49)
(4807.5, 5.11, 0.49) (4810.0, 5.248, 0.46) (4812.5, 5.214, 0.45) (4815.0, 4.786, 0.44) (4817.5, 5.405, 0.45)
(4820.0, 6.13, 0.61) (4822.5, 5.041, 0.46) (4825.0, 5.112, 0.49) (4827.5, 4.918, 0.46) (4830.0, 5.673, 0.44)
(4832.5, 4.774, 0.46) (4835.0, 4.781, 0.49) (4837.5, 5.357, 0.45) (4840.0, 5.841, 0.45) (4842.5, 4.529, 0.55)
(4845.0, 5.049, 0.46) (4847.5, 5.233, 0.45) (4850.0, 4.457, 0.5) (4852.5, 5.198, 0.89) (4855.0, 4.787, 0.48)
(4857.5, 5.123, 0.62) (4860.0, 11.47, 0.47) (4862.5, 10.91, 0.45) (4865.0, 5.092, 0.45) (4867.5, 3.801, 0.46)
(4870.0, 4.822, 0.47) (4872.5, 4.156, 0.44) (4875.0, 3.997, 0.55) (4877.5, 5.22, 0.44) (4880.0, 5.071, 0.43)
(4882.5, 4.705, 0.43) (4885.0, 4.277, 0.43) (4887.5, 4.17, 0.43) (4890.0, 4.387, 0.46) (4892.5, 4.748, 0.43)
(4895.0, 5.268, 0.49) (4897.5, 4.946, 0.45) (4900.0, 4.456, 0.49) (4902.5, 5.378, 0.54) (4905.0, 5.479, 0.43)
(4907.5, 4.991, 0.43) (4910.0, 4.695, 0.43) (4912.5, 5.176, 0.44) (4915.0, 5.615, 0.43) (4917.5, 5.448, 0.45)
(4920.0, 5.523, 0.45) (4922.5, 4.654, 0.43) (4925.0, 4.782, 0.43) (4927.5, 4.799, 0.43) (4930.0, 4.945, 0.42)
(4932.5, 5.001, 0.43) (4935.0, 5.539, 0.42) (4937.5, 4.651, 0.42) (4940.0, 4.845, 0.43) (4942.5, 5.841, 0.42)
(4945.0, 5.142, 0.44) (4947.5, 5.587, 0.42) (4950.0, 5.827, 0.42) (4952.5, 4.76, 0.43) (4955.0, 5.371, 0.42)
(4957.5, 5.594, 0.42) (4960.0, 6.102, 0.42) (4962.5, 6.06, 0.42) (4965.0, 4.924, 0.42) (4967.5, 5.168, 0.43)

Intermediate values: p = -0.17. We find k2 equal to 1.2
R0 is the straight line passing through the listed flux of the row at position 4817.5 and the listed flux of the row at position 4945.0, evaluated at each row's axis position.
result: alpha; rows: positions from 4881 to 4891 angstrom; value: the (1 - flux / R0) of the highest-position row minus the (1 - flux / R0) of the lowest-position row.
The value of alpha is 0.06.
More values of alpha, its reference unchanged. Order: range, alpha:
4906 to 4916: -0.12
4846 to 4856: 0.08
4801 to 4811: -0.22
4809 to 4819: -0.03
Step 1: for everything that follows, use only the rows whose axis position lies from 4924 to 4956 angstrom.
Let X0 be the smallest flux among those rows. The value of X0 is 4.651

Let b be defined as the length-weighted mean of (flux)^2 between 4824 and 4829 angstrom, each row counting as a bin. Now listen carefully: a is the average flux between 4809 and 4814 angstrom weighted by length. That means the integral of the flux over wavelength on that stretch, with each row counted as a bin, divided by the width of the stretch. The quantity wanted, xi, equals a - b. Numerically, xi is -20.3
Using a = 5.2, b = 25.5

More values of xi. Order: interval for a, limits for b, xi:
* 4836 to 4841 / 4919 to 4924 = -20.2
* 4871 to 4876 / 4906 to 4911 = -19.8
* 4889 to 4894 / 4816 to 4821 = -28.1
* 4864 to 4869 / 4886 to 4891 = -13.8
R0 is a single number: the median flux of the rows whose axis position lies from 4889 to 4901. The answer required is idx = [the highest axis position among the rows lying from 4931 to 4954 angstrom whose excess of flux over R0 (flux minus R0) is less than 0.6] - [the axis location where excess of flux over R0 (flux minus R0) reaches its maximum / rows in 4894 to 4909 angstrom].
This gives 47.5 angstrom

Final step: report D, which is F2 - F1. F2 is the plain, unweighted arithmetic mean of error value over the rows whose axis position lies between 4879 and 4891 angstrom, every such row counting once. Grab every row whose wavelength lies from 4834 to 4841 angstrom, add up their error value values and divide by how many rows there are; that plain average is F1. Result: -0.027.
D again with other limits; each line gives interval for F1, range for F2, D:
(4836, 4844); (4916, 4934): -0.049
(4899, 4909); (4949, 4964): -0.051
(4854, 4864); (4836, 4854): 0.031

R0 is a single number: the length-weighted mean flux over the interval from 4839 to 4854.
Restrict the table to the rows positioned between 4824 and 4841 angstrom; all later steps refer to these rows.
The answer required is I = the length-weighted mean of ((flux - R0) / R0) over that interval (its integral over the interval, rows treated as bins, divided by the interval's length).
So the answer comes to 0.03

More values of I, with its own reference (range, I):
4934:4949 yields 0.05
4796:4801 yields 0.05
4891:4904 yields -0.01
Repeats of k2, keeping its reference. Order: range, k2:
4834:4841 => 0.8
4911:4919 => 0.8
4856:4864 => -4.7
